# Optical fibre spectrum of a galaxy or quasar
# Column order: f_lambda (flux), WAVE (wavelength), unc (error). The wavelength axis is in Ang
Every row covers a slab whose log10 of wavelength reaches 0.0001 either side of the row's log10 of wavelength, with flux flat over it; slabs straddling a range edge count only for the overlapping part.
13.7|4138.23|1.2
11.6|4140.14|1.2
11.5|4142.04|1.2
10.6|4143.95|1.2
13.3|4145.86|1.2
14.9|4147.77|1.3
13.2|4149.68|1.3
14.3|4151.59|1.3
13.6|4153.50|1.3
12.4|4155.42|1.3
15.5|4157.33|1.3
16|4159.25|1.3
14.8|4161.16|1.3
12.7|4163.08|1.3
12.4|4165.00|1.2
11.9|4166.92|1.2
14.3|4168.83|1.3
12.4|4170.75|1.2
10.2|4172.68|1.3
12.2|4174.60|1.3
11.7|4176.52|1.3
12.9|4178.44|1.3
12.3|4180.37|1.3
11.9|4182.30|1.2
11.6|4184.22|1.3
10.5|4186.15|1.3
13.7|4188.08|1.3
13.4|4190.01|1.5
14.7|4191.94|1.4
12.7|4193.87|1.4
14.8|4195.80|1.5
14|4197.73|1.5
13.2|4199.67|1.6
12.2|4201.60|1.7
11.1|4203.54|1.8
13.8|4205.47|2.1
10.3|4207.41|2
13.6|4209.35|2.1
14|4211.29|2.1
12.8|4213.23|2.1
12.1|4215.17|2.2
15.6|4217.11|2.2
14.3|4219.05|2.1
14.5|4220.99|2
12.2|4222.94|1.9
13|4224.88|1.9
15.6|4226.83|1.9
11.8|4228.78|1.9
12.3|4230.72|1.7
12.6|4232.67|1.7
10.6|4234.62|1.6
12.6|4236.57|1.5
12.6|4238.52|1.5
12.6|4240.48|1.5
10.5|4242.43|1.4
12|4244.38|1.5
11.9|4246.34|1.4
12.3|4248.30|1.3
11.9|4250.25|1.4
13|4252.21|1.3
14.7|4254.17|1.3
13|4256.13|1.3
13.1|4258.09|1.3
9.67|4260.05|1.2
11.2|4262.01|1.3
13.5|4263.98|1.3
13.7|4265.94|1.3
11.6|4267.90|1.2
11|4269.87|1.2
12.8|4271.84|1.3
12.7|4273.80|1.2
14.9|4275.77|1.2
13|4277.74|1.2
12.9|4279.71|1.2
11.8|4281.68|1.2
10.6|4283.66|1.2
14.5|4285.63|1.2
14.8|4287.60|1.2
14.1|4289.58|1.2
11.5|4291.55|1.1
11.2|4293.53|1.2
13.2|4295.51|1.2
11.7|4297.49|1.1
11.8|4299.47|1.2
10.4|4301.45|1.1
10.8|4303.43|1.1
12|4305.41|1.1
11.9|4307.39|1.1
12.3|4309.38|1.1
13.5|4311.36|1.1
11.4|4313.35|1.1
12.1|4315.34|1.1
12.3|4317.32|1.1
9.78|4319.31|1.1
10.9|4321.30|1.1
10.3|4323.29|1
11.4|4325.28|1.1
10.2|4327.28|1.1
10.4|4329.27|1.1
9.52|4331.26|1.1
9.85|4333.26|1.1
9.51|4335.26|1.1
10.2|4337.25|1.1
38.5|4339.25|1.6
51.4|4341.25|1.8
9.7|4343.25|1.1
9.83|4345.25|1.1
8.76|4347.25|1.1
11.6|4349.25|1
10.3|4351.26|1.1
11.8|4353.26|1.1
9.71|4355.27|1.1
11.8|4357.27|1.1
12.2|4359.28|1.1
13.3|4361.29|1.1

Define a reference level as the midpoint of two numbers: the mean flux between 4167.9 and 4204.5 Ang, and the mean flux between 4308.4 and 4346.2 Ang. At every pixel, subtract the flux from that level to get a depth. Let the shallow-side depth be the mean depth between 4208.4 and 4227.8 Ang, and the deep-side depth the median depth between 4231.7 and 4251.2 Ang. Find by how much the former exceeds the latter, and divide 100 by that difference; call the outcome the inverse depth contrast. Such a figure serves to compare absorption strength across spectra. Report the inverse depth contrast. -62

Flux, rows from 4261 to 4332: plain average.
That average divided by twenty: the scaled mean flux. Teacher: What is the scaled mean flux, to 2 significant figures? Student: 0.60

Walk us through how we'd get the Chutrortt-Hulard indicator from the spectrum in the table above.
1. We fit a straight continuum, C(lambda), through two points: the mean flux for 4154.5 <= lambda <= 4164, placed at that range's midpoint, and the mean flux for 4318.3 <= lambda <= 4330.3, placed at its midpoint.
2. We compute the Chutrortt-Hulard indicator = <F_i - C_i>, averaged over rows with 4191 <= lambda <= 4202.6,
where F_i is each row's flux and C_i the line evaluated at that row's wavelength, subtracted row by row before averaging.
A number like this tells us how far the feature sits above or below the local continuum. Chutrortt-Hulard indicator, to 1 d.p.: 0.2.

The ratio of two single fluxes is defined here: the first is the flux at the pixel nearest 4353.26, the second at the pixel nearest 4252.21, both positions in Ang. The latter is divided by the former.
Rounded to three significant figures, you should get 1.10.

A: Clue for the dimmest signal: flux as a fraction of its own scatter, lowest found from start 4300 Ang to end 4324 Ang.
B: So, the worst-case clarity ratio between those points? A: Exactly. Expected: 8.9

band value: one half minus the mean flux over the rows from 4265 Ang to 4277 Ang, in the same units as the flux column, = -12.3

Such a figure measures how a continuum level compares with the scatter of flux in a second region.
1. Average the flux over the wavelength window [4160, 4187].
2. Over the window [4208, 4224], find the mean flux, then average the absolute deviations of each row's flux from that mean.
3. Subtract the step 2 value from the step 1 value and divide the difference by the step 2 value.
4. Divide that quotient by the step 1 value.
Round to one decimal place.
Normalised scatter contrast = 1.0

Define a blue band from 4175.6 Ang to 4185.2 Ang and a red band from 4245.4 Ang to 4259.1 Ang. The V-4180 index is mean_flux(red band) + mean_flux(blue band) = 24.9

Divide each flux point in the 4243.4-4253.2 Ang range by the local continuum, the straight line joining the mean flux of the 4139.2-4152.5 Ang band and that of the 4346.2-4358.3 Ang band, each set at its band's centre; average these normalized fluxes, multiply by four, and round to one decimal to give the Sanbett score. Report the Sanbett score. 4.2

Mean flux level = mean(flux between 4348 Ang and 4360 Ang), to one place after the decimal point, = 11.2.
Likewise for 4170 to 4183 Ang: 11.9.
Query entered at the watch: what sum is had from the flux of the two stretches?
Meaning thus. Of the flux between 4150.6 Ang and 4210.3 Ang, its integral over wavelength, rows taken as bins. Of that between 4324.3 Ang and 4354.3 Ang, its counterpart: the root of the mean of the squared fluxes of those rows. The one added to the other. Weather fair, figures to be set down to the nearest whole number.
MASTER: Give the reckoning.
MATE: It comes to 791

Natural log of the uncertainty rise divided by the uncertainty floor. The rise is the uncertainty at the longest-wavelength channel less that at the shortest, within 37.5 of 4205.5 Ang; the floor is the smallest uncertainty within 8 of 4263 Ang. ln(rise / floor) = -2.5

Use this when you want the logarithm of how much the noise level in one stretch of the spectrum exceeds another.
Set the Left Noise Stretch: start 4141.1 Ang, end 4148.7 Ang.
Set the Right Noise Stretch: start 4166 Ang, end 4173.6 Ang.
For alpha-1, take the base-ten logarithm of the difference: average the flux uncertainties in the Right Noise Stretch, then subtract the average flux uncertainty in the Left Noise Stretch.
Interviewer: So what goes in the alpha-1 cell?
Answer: -1.6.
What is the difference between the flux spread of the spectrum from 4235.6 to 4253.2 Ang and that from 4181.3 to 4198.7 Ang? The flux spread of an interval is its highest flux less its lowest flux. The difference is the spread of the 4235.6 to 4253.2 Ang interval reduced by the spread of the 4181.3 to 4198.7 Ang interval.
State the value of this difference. -1.8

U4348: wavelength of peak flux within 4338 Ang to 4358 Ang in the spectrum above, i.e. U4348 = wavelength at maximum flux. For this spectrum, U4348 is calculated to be 4341.25 Ang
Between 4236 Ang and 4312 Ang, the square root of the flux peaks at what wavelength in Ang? 4275.77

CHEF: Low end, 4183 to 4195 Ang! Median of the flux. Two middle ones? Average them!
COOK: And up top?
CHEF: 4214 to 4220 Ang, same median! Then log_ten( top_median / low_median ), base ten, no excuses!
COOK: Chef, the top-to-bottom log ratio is 0.040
